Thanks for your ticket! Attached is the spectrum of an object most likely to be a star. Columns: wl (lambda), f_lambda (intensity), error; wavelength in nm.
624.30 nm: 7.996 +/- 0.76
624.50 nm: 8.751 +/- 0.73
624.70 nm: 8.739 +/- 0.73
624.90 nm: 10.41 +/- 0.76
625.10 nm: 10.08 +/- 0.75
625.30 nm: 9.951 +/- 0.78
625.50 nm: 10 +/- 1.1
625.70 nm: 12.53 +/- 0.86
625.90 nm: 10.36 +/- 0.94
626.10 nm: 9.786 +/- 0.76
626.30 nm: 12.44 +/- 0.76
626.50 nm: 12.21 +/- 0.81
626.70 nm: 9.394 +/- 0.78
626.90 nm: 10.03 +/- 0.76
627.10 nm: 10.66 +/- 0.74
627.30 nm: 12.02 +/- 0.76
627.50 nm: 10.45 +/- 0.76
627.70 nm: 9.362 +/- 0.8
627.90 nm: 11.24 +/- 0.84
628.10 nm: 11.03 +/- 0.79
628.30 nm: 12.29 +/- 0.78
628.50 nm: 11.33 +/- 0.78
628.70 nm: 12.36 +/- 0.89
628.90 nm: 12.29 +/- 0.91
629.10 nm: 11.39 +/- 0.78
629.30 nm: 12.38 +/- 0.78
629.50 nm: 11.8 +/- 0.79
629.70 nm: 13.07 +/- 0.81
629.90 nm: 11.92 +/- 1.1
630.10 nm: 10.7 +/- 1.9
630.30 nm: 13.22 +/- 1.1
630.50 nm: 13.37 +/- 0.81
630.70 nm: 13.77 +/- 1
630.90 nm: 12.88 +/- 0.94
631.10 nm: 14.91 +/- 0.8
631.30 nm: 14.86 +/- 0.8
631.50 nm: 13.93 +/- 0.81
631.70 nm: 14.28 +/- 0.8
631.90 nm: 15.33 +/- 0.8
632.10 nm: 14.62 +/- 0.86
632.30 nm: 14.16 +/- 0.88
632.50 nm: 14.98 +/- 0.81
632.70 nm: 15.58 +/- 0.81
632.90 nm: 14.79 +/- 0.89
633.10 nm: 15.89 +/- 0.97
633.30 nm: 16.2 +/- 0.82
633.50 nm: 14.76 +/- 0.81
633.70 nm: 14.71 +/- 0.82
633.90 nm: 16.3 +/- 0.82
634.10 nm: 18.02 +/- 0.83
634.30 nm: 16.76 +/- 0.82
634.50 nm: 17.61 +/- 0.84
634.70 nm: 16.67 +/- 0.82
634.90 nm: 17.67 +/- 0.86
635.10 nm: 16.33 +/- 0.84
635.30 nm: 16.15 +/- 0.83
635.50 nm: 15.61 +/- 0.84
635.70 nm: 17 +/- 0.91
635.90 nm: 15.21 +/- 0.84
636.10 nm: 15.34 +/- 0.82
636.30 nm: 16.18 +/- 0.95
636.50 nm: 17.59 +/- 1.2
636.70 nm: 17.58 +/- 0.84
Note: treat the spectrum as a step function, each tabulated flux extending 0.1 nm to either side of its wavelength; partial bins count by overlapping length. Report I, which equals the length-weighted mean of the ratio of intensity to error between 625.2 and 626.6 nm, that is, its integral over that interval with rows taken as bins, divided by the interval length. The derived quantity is 13.1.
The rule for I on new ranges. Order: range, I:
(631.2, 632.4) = 17.6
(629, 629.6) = 15.1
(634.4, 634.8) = 20.6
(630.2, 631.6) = 15.8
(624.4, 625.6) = 12.2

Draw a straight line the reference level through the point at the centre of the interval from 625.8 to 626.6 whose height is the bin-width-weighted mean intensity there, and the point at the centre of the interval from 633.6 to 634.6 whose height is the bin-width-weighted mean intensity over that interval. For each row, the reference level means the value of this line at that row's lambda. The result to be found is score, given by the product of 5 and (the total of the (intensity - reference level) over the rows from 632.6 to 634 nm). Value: -23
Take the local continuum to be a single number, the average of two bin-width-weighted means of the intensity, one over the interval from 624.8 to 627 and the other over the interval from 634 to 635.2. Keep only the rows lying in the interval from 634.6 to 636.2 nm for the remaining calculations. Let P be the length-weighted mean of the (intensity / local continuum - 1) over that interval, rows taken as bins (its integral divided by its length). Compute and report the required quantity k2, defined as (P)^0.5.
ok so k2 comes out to 0.41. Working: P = 0.17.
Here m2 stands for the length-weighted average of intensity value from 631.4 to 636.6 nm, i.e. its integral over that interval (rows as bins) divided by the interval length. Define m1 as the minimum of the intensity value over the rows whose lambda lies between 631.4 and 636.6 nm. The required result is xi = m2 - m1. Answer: 1.9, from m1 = 13.93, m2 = 15.8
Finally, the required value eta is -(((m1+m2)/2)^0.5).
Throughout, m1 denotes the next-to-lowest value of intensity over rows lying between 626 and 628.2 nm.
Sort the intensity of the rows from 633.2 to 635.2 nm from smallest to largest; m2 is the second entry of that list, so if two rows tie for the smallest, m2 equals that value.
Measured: -3.48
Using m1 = 9.394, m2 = 14.76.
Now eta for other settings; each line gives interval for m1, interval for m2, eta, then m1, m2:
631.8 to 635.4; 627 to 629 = -3.54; 14.62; 10.45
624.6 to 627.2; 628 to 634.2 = -3.20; 9.394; 11.03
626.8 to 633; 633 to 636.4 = -3.52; 10.03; 14.76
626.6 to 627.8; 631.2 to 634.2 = -3.43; 9.394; 14.16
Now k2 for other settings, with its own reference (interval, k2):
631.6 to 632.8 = 0.26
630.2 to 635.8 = 0.32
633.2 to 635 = 0.43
